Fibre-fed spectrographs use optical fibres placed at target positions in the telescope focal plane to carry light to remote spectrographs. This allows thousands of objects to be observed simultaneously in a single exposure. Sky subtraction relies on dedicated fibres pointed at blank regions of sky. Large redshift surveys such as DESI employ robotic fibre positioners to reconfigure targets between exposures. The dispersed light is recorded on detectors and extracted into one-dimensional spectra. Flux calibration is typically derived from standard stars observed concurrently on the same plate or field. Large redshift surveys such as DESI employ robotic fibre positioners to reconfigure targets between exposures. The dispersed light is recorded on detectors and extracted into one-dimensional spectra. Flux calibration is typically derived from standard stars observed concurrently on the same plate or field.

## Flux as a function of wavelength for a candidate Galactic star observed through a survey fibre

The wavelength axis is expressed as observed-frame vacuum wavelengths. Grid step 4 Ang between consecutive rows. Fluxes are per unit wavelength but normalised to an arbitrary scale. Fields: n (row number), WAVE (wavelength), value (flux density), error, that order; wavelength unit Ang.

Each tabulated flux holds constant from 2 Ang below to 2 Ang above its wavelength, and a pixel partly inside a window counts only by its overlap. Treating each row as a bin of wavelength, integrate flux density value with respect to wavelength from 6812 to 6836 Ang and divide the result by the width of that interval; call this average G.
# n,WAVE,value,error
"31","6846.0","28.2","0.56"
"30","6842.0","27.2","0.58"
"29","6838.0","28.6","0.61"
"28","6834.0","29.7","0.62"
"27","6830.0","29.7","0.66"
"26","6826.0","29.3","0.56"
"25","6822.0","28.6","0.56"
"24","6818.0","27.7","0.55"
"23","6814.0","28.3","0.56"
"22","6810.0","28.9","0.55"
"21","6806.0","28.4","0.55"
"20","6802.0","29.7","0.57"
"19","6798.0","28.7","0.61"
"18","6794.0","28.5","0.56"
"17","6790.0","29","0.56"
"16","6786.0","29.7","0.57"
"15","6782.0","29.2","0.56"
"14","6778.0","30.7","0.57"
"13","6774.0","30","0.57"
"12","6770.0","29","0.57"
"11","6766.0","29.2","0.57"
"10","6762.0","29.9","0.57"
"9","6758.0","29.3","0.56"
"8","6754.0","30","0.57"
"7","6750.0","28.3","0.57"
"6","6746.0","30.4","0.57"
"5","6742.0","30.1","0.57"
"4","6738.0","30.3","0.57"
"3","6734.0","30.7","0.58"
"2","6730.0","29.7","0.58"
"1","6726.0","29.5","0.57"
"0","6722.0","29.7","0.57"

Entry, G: 28.9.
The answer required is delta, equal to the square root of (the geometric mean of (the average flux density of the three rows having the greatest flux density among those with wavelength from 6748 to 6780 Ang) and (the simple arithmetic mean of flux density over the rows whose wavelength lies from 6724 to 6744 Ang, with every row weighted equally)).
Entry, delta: 5.49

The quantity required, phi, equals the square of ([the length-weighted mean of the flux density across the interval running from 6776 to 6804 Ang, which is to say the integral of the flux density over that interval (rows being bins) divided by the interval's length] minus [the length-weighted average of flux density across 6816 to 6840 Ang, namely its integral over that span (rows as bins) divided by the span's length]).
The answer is 0.18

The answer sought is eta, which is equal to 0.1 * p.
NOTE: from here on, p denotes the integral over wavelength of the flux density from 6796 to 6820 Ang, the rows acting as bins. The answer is 68.7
